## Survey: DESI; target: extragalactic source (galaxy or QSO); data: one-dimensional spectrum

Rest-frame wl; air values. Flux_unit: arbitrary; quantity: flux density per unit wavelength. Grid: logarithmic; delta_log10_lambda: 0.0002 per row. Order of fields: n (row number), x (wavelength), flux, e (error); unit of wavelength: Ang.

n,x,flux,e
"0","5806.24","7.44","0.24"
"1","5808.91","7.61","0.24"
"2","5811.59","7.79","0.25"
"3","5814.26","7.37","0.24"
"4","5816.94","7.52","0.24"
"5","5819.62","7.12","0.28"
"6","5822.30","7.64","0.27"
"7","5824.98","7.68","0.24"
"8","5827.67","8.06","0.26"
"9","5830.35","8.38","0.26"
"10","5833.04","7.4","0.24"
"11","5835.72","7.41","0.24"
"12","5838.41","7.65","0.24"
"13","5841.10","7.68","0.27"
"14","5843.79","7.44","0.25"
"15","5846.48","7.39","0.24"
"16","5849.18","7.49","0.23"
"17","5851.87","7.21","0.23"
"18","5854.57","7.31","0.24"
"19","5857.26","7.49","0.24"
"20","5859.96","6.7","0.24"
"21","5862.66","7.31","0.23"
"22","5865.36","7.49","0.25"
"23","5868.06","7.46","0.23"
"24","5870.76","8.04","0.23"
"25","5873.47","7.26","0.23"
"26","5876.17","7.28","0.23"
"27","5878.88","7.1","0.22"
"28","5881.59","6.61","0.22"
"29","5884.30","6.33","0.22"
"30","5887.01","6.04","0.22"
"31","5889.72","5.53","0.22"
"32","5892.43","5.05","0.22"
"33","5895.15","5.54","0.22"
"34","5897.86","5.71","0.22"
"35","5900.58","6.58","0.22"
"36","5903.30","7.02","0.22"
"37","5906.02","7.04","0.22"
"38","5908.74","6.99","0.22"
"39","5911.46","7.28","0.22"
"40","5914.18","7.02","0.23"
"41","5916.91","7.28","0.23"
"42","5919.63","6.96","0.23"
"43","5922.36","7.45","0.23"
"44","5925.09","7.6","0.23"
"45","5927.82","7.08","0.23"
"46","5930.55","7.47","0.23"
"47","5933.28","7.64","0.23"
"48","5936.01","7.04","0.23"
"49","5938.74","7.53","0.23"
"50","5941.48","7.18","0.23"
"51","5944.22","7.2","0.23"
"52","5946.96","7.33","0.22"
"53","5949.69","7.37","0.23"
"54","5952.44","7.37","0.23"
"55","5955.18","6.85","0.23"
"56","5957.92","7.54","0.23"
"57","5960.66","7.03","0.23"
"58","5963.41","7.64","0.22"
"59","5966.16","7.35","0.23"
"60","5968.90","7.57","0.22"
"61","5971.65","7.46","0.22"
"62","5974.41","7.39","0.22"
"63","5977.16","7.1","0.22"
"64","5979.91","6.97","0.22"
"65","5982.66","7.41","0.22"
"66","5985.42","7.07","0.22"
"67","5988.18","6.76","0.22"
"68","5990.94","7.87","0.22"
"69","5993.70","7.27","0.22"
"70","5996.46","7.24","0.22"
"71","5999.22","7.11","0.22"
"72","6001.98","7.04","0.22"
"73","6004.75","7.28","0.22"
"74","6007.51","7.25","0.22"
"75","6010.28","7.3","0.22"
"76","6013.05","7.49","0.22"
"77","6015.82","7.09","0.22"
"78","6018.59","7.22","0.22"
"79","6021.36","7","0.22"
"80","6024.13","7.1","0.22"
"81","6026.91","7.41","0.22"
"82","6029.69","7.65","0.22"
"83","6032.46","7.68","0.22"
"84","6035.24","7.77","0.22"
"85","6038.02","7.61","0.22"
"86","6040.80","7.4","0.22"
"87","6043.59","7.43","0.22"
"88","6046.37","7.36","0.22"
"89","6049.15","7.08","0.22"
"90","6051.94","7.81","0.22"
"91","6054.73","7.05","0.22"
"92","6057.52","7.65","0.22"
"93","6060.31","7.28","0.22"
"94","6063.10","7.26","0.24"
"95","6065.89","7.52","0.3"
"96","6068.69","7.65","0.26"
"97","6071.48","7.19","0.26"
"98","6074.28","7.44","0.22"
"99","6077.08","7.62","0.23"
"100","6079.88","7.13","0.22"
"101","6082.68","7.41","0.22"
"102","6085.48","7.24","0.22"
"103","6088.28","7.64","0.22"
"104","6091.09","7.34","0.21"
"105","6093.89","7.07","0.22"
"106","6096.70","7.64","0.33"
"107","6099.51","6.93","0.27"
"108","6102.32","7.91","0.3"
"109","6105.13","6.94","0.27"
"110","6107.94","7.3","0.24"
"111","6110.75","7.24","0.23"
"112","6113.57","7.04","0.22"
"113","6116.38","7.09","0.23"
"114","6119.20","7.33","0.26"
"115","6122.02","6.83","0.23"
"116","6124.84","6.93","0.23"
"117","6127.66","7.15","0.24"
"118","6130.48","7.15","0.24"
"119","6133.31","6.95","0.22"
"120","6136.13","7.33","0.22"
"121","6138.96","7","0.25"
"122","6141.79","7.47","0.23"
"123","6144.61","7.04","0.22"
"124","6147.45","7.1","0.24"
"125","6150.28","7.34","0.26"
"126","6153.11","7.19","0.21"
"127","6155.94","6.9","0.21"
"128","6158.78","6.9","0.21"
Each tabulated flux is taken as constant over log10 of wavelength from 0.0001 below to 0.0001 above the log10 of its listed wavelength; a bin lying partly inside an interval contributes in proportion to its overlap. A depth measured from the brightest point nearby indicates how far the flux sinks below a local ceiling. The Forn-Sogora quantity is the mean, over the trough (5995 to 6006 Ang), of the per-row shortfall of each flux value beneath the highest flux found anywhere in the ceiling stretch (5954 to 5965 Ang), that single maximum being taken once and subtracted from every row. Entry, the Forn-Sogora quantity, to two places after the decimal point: 0.47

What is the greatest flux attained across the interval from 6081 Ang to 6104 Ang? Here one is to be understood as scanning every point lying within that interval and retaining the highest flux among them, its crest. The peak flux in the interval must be 7.91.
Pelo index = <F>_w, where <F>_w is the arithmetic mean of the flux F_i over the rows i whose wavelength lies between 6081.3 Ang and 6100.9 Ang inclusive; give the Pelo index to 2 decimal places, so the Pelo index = 7.32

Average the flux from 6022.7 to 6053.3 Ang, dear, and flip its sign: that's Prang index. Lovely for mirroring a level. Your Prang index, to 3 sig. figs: -7.48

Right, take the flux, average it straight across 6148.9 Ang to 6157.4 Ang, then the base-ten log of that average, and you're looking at 0.854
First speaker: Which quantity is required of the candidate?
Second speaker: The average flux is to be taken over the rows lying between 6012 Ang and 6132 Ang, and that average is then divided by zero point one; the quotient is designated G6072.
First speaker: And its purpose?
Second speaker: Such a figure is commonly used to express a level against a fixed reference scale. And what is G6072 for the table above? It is 73.3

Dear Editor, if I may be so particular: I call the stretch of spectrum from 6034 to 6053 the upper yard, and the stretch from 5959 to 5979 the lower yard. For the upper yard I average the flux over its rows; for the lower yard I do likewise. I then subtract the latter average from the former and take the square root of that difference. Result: 0.36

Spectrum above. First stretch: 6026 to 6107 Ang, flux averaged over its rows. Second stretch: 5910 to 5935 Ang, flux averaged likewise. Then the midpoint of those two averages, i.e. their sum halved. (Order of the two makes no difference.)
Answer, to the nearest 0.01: 7.36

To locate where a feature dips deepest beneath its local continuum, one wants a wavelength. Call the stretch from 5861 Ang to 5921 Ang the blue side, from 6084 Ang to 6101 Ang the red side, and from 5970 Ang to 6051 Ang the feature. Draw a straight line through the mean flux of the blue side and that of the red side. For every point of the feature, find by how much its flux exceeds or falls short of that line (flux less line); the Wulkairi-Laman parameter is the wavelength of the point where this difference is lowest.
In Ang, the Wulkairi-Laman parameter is 5988.18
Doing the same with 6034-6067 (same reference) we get 6054.73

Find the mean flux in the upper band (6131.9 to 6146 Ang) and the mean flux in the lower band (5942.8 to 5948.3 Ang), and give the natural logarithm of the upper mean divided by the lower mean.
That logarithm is -0.01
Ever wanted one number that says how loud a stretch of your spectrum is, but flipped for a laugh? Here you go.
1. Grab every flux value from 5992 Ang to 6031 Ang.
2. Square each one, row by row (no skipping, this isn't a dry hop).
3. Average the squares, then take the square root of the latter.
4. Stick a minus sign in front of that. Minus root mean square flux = -7.25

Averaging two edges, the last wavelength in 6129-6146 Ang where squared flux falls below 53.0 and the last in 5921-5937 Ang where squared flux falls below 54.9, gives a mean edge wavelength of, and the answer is 6040.3 Ang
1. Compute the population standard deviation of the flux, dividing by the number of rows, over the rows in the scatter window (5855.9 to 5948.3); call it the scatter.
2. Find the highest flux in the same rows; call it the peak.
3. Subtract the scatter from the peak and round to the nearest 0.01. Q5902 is 7.37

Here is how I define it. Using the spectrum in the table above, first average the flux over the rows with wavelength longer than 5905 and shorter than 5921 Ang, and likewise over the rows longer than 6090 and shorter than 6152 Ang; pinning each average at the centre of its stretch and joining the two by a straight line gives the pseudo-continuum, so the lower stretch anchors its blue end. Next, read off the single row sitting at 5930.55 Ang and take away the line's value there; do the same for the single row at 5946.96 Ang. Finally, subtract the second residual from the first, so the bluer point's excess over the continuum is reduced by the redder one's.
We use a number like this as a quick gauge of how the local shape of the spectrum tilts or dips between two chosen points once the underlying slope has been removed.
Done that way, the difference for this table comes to 0.1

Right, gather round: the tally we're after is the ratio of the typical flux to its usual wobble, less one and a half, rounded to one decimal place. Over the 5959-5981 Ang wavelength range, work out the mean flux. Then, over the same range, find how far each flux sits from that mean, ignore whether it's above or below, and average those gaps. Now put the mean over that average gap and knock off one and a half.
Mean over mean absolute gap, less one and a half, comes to 33.3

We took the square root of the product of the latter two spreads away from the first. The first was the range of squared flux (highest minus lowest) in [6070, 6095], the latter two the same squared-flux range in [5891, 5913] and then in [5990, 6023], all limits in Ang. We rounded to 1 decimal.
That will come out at -10.5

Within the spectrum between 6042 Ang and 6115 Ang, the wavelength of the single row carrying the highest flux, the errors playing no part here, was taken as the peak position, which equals 6102.32 Ang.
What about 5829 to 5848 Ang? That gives 5830.35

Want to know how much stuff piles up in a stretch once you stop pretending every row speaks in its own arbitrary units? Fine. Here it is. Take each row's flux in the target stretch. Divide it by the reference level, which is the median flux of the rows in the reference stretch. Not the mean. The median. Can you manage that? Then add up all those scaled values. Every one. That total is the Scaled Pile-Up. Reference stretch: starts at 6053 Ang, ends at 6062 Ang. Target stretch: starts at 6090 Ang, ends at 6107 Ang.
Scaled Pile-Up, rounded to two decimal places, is 6.02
